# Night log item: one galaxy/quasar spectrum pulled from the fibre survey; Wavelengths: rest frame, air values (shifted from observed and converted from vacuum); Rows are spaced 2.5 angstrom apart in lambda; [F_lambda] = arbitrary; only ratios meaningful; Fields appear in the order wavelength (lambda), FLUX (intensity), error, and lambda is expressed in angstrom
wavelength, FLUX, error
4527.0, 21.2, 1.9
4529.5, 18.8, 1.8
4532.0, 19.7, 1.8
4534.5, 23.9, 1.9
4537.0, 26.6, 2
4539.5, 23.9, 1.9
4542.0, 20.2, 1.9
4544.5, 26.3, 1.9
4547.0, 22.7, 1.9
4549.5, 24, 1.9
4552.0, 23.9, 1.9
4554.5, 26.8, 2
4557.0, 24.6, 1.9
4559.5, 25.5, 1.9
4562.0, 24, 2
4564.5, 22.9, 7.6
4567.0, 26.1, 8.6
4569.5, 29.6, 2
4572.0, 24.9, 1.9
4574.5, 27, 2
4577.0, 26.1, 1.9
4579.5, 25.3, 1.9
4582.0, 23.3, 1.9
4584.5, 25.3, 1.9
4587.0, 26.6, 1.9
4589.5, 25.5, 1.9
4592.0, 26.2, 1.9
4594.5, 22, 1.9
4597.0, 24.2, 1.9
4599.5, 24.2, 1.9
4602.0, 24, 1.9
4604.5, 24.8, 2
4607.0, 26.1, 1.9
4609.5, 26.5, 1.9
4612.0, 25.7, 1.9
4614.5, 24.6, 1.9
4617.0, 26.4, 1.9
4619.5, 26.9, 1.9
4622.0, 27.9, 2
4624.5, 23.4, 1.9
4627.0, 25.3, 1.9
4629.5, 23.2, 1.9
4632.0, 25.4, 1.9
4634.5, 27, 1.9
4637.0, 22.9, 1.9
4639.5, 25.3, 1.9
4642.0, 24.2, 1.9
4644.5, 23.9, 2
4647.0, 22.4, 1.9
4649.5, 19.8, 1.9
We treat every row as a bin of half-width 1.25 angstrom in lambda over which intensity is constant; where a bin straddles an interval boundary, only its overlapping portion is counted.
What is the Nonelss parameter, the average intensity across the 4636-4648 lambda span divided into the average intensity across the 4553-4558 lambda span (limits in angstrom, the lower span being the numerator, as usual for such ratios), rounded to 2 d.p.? 1.08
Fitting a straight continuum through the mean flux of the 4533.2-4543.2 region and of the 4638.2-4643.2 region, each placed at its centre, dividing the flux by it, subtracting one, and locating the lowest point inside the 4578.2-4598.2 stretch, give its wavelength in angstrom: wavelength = 4594.5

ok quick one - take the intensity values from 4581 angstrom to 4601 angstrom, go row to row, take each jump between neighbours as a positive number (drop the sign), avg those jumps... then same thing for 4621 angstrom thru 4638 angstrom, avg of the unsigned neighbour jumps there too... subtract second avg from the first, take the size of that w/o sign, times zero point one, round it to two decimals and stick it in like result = 0.11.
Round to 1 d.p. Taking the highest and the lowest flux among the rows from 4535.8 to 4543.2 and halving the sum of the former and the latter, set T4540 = 23.4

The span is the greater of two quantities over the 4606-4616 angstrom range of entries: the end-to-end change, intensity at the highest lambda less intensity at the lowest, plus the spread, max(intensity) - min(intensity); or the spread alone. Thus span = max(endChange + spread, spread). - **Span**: 1.9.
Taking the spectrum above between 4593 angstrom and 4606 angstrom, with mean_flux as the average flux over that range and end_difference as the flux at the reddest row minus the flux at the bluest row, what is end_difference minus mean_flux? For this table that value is -21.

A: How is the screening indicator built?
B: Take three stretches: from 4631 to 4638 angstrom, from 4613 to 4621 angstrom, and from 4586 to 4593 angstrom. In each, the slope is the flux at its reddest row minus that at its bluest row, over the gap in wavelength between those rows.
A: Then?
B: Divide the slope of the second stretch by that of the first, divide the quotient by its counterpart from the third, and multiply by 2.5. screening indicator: 29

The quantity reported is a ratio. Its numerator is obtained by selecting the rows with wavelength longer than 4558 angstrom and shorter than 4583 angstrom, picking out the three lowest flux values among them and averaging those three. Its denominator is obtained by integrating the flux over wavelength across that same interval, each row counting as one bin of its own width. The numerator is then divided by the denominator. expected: 0.037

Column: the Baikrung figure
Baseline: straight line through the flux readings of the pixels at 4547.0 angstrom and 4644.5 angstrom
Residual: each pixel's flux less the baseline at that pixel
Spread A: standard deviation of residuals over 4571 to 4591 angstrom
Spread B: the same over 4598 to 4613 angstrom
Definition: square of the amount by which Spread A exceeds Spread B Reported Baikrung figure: 0.03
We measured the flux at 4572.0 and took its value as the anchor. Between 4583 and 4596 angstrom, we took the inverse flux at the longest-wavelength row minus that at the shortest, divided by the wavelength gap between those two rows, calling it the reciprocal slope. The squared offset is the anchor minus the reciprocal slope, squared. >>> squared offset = 620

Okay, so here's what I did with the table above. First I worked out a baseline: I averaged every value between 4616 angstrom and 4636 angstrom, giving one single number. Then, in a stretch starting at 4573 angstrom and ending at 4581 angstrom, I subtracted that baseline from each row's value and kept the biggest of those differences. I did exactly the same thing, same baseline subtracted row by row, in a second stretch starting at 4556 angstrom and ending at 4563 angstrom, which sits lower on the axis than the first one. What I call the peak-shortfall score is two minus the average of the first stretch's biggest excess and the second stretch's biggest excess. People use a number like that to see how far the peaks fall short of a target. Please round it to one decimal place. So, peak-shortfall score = 1.4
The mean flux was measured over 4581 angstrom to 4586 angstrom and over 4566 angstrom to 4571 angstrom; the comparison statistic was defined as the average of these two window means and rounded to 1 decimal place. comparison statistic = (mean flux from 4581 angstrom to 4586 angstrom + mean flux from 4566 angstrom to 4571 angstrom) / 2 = 26.1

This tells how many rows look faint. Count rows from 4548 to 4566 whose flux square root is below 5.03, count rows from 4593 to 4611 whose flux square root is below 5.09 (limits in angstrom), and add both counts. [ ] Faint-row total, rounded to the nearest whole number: 10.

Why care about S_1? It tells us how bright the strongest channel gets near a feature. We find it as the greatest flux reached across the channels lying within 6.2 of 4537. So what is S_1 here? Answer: 26.6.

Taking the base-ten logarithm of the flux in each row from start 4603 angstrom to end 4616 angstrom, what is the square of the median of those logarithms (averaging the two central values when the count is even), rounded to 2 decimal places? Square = 1.99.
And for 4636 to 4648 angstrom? 1.90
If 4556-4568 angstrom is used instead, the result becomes 1.93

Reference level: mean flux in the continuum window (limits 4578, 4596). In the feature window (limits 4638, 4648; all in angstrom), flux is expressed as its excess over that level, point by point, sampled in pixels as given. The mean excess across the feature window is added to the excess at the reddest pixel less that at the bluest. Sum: -4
